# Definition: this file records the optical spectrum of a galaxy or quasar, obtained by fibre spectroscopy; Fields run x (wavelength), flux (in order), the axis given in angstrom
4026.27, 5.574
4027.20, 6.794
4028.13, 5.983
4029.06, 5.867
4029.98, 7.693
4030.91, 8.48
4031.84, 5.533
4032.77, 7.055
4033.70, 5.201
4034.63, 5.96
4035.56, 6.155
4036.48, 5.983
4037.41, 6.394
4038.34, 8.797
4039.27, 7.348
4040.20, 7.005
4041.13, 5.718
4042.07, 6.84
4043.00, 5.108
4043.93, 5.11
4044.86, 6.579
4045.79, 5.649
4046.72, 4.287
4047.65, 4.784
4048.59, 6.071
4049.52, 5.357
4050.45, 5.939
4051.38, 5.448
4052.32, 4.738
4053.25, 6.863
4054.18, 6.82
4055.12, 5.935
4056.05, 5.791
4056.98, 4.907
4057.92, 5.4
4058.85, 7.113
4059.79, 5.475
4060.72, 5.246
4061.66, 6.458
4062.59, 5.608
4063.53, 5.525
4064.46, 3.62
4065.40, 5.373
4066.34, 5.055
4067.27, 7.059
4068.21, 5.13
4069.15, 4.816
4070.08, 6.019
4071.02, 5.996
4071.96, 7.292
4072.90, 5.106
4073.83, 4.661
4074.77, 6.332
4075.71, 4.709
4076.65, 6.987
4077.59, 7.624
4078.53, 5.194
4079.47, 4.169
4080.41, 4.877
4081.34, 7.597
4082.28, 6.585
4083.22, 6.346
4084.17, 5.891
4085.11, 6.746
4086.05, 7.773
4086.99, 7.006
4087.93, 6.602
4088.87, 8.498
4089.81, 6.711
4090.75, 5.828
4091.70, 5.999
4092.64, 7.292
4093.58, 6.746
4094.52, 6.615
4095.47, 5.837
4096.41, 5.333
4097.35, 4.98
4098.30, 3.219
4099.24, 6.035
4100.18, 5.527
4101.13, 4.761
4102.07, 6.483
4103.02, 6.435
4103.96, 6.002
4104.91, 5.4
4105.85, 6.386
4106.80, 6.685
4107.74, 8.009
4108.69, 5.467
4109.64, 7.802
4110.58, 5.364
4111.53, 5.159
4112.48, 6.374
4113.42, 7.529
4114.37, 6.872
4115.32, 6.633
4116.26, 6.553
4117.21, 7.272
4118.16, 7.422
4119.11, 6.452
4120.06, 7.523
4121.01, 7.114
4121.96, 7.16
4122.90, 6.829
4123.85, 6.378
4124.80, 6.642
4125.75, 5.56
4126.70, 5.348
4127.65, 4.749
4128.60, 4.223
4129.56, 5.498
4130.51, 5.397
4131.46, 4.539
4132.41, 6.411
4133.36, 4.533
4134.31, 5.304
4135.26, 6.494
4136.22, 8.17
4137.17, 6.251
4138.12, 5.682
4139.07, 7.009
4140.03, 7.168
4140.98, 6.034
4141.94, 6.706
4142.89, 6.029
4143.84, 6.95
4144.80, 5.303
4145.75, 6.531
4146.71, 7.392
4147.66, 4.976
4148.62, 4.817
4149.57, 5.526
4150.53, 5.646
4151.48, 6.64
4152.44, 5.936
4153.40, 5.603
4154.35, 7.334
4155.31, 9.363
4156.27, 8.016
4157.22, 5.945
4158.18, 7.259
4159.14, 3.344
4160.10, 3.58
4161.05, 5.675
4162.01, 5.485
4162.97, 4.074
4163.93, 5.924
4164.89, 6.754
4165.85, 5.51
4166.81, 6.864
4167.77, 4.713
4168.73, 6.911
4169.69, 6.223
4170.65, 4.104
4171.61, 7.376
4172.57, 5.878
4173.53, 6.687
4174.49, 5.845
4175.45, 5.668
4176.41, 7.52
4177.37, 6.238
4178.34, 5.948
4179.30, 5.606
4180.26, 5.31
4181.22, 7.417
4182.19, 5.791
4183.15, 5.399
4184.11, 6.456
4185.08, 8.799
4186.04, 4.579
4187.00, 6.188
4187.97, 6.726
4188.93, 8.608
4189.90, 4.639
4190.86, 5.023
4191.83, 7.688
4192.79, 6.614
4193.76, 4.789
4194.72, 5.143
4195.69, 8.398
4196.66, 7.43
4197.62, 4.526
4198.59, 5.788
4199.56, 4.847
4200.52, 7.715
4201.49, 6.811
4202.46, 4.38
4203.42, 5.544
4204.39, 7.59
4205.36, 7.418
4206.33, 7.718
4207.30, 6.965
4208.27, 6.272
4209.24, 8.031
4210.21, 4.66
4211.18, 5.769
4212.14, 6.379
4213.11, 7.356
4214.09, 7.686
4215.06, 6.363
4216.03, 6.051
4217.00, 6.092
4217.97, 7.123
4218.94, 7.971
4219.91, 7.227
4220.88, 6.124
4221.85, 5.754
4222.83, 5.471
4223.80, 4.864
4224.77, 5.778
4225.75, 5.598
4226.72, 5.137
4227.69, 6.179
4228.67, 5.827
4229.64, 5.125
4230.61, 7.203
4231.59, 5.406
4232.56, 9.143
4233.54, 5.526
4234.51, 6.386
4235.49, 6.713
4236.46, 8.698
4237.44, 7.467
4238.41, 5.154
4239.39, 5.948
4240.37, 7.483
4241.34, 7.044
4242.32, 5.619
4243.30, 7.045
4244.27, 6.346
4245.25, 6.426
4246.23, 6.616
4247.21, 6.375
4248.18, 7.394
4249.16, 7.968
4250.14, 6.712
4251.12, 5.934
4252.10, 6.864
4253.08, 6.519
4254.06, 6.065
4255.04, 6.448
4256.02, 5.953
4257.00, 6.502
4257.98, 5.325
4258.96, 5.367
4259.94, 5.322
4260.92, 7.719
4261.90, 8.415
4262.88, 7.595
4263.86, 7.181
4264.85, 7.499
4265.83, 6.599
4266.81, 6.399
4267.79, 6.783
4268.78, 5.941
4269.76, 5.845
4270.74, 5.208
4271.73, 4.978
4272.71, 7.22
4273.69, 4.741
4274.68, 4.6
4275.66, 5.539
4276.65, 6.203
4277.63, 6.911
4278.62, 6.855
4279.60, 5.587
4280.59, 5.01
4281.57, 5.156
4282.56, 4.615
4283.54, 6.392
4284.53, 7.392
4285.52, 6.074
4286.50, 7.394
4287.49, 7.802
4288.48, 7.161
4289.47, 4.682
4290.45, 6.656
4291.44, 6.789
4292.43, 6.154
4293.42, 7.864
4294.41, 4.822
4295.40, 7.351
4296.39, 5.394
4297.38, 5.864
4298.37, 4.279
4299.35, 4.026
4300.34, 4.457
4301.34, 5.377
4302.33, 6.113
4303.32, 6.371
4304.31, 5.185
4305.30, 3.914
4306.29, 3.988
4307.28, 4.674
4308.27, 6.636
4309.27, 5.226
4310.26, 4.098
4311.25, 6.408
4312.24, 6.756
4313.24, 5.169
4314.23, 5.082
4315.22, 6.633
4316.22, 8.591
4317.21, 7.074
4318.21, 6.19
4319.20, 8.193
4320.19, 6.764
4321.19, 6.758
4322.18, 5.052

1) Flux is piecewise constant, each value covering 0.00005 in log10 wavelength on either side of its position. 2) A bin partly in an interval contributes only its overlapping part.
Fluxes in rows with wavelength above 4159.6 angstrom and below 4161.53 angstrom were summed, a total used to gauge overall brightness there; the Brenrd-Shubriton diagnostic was 9.3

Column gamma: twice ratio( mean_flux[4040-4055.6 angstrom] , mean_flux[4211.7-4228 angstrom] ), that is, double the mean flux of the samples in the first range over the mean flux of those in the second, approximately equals 1.8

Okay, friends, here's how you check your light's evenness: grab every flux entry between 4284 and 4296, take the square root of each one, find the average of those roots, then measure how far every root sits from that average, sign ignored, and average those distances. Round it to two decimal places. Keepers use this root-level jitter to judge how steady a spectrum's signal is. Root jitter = 0.17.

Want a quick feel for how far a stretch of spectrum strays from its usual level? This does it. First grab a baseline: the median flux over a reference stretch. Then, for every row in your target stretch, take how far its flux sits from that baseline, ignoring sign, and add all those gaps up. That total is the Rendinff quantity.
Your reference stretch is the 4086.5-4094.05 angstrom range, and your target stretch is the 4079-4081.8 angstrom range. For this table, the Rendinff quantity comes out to 5.3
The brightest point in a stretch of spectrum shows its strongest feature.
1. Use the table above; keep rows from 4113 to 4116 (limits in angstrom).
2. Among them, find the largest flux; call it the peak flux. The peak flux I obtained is 7.529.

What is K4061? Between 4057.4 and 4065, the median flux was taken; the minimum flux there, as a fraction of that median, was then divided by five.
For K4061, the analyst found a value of 0.13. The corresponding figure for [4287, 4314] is 0.15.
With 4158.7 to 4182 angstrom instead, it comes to 0.11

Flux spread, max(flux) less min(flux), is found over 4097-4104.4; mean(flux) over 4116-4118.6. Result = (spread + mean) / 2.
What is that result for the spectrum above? 5.2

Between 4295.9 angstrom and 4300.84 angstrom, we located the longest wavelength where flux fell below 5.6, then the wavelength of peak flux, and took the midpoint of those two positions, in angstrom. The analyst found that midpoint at 4298.9 angstrom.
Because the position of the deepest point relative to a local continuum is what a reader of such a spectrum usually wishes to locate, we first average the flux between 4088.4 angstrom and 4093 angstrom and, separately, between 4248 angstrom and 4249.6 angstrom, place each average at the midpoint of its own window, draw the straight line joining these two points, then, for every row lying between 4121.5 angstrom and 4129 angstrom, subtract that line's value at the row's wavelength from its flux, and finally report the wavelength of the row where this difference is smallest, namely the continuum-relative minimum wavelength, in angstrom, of 4128.60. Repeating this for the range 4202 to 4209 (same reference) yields 4202.46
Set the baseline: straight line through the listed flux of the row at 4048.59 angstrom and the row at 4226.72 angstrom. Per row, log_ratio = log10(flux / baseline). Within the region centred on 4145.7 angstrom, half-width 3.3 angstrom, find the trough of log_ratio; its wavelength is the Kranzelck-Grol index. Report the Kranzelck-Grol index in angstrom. 4148.62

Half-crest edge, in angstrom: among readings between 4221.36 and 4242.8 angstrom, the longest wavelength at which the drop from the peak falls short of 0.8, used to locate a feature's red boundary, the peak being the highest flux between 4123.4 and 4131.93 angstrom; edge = 4241.34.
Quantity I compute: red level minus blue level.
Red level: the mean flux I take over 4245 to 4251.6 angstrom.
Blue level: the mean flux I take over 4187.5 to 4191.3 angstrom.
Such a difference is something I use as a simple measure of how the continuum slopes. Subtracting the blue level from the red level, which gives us 0.5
